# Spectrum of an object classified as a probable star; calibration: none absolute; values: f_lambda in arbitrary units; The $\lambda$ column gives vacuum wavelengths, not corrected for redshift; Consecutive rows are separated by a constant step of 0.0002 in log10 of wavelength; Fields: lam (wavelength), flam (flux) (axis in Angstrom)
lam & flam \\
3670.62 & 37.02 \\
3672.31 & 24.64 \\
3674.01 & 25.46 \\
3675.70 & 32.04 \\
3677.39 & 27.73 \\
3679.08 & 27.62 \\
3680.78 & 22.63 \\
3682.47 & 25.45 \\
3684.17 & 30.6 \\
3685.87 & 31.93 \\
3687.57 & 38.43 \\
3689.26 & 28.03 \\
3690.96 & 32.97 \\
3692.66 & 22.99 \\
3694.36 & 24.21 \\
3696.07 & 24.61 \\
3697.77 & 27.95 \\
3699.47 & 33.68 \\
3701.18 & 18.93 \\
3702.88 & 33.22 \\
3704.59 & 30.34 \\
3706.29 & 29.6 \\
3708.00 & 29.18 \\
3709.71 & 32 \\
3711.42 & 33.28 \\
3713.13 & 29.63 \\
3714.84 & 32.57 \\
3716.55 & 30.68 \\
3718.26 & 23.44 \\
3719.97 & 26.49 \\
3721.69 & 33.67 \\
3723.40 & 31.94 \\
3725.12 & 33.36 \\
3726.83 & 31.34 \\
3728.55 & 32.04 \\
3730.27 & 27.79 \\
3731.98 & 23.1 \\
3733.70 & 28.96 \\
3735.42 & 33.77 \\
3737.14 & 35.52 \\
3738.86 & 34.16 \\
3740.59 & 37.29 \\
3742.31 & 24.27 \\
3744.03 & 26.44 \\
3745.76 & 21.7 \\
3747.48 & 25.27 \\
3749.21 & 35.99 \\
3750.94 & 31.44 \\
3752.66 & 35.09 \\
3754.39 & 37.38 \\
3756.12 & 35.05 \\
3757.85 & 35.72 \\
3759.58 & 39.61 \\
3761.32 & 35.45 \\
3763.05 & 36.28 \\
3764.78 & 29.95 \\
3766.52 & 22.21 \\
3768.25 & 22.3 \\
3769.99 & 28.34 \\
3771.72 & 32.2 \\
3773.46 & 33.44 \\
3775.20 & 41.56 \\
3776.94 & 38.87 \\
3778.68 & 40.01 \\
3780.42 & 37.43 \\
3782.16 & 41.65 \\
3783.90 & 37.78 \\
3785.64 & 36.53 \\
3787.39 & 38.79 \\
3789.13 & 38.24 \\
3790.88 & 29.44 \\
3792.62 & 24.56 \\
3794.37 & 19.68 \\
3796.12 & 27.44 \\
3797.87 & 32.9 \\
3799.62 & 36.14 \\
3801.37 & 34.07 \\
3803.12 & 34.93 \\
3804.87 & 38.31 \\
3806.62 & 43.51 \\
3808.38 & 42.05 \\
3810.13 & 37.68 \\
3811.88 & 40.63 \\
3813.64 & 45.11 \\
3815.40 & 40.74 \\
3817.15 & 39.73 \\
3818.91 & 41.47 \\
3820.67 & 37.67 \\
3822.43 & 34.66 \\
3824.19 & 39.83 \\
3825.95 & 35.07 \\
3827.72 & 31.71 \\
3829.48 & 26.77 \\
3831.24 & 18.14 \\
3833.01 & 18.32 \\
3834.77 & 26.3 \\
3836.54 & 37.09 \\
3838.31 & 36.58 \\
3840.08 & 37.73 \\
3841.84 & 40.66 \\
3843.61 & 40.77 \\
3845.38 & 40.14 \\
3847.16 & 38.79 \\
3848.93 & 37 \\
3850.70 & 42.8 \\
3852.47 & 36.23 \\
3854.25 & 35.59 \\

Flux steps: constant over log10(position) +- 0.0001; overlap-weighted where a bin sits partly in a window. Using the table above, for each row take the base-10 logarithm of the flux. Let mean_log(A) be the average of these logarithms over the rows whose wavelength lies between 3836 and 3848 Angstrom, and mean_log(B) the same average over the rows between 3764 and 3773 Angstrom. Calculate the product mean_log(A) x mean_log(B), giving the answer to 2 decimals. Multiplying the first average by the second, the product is 2.27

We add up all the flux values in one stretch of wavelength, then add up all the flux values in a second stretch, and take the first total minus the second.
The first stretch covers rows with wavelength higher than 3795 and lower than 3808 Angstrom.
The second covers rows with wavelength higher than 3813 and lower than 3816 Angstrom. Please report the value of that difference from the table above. 161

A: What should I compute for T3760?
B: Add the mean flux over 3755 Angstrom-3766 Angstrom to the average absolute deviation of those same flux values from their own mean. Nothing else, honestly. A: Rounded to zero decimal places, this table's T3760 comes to 37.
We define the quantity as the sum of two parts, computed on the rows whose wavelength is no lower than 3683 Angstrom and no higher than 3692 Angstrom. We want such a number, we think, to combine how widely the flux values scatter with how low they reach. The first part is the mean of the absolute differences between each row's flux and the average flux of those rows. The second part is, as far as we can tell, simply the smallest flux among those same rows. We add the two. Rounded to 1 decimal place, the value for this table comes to 30.7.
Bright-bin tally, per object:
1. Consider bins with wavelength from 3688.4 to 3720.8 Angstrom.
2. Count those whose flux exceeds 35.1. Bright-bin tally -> 0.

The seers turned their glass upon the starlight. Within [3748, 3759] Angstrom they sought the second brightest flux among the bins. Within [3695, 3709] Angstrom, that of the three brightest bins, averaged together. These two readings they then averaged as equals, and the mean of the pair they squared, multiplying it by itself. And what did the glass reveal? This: 1170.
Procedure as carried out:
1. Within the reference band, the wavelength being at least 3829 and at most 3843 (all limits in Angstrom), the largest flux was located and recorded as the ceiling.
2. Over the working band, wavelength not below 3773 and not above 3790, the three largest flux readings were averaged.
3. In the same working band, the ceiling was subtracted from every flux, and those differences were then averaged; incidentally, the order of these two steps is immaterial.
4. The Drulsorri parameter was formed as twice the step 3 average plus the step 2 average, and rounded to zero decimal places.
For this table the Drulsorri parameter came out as 37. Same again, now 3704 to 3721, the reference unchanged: 11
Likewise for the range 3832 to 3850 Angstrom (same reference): 30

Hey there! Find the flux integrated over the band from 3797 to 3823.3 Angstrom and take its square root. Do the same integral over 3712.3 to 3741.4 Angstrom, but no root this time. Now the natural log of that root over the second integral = -3.3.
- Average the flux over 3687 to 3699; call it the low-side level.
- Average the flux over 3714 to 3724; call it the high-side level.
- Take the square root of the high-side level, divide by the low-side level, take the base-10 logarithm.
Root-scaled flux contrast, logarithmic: -0.72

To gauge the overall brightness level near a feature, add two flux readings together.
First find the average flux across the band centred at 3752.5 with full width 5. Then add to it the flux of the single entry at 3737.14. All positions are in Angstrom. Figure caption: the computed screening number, 70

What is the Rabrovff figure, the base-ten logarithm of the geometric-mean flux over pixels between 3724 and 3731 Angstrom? 1.49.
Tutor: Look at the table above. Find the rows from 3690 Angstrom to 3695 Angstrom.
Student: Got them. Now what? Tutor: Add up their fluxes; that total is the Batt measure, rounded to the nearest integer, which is 80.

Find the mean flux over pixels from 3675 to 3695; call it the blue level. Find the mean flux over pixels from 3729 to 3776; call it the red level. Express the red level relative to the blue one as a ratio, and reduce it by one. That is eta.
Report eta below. 0.10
